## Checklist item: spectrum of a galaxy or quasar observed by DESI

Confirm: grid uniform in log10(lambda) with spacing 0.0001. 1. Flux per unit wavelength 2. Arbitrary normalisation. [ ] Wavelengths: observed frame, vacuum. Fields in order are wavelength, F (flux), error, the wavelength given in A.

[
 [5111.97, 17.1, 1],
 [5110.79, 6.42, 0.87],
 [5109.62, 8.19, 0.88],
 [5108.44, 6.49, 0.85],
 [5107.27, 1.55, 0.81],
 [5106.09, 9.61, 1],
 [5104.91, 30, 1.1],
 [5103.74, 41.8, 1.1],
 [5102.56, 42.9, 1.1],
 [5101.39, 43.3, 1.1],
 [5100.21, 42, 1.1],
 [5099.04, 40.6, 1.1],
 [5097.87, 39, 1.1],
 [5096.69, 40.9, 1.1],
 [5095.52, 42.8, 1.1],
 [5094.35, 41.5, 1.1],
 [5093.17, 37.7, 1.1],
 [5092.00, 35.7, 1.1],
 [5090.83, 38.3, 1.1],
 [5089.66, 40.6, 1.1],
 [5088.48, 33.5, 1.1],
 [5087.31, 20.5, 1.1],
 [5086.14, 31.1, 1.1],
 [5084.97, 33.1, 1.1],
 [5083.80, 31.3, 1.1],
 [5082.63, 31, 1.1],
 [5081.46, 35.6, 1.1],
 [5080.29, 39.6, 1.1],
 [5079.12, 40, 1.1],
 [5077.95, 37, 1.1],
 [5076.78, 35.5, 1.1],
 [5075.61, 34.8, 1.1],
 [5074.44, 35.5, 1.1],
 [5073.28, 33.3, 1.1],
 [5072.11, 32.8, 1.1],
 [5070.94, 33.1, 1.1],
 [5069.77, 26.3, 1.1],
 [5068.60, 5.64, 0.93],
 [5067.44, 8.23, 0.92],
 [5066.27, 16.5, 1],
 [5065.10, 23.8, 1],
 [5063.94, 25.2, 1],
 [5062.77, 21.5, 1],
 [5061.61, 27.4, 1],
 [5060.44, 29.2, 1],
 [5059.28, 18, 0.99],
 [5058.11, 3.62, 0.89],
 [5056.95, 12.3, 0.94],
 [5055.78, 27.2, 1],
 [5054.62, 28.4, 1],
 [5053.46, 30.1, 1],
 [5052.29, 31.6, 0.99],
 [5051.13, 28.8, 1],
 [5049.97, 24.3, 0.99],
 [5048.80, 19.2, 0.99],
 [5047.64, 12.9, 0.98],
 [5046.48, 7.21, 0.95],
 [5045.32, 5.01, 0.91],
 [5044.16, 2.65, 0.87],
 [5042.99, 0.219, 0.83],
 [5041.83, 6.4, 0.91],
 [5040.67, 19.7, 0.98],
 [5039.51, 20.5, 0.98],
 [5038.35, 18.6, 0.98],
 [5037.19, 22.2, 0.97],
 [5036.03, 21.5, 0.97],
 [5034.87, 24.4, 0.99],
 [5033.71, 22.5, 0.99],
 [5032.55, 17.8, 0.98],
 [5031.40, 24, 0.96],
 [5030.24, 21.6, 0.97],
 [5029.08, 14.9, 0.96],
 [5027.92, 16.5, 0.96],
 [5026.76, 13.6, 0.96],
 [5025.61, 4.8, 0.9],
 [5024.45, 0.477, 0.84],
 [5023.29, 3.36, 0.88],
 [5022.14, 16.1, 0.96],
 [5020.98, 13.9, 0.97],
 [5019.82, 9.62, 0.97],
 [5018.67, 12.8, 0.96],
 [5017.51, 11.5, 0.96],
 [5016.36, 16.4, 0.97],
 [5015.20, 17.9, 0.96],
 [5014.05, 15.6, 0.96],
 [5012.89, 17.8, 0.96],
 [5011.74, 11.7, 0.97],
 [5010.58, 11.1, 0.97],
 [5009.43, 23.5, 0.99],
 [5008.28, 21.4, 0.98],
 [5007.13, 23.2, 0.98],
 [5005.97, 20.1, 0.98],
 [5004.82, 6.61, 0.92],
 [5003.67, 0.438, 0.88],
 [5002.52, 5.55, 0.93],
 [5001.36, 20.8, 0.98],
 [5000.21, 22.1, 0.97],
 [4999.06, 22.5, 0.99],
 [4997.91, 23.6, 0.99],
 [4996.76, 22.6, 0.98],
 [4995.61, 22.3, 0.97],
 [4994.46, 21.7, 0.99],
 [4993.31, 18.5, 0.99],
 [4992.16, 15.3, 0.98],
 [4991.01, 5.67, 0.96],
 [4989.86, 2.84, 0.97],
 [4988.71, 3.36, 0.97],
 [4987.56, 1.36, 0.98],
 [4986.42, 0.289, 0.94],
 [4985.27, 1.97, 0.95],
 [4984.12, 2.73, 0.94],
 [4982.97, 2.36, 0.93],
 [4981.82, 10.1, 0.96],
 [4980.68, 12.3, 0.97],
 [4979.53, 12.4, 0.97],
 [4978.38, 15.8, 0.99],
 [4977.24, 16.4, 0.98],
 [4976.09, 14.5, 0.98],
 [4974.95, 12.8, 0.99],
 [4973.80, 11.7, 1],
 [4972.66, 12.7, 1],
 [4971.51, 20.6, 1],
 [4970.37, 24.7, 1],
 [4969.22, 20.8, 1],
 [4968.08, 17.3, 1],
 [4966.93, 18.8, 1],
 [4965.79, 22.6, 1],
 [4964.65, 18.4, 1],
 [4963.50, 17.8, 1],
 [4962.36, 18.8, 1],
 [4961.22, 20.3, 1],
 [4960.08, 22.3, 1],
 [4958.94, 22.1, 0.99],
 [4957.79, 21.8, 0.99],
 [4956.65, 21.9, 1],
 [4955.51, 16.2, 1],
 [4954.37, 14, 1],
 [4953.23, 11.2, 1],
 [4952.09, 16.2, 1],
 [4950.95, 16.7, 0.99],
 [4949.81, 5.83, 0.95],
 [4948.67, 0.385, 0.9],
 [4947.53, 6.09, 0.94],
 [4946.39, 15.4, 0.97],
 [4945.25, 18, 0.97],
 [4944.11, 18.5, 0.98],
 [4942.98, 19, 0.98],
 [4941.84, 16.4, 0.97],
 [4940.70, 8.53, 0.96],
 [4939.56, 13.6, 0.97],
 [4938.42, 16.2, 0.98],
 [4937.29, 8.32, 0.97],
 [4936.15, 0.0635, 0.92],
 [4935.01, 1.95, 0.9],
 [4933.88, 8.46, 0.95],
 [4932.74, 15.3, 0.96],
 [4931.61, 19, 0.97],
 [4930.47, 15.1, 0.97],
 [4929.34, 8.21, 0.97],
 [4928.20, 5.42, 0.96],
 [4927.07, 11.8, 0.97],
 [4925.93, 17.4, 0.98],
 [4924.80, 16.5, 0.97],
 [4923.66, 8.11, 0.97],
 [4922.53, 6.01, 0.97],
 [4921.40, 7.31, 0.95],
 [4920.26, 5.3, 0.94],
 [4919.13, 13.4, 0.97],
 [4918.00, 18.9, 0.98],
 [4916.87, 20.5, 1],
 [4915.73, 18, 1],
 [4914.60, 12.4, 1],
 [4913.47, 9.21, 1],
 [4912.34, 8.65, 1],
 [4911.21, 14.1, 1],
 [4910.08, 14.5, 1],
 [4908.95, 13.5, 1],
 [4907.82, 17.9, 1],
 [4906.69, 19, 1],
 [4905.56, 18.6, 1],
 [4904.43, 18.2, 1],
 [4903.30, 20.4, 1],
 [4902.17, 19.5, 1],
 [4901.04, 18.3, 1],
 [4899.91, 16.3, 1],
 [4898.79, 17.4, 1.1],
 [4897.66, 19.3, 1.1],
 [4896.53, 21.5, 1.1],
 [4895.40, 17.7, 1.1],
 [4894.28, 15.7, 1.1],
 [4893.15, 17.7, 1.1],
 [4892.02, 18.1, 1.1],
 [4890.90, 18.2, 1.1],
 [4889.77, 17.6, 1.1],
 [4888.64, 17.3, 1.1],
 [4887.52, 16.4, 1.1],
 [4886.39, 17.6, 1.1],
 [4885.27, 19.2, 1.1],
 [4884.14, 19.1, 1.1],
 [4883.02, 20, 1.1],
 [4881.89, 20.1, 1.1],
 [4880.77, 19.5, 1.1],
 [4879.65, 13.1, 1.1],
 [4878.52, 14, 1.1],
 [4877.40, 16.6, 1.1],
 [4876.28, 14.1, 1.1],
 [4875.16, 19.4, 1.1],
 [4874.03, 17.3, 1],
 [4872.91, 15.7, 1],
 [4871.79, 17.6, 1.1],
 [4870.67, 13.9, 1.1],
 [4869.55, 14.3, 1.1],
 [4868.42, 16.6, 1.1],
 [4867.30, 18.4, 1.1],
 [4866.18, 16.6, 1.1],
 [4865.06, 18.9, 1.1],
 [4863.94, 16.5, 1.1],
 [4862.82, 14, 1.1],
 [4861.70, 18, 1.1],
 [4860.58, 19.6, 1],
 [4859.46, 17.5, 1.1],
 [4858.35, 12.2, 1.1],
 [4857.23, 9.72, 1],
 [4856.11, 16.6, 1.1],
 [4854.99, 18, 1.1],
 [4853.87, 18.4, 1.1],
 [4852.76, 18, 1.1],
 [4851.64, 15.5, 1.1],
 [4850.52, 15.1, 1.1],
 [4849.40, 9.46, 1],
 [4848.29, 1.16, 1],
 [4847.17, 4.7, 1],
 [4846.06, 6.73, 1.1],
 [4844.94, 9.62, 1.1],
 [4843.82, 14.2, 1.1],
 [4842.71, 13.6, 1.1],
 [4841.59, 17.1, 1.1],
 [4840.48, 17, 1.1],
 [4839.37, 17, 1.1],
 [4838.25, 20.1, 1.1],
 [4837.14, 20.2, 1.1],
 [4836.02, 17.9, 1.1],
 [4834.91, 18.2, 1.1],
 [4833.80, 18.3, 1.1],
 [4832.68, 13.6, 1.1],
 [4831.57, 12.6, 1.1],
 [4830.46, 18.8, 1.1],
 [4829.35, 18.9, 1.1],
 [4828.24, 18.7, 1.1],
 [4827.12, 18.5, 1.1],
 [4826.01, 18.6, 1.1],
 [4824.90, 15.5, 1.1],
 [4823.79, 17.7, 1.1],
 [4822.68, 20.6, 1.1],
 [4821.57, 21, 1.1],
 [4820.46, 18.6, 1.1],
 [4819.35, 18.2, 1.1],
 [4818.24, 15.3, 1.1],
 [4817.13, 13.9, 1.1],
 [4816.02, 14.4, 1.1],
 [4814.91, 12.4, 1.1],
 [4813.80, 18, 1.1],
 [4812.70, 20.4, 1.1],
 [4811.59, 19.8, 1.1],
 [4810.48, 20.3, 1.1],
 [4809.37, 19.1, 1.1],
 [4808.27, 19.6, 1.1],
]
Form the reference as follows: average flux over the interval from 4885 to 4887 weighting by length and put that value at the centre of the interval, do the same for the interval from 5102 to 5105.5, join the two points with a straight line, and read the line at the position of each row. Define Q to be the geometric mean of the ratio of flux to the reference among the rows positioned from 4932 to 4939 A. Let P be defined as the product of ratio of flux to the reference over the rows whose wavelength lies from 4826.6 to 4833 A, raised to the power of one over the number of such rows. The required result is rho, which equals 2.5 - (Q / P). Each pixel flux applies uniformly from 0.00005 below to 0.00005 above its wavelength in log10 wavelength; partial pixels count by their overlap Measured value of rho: 2.38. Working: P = 1.27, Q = 0.2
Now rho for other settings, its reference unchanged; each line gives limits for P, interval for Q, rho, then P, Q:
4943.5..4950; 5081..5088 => -0.56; 0.27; 0.8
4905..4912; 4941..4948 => 1.72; 0.79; 0.6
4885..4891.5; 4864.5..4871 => 1.47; 0.96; 1.0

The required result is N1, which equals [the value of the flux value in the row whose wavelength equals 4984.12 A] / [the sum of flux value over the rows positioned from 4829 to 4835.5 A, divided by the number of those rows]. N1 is 0.2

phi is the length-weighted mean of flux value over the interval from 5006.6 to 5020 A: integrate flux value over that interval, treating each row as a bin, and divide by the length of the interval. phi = 16.2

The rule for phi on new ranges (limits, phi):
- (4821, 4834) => 17.7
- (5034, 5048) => 13.6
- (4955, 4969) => 19.9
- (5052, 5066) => 22.9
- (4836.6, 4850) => 12.6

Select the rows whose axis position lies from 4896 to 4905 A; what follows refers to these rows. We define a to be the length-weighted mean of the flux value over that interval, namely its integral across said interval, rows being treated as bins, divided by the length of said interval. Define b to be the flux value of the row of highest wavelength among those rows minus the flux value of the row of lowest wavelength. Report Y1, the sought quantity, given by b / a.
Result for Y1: -0.18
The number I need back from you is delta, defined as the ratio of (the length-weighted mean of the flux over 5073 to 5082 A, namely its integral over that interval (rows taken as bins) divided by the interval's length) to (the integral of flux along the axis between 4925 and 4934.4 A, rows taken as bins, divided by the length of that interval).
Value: 2.9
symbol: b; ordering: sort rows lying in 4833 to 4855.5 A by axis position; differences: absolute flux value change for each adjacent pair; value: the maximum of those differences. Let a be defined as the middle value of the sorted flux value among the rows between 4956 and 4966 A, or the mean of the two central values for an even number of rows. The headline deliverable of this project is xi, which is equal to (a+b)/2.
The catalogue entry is 15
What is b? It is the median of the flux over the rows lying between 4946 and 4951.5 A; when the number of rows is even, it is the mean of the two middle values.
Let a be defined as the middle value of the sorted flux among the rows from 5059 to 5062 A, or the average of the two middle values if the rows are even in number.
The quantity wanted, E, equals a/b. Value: 4.5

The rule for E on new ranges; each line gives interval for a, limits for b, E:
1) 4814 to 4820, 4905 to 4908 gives 0.8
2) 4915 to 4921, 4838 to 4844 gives 1.1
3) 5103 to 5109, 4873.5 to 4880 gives 0.6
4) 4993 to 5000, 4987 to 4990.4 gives 7.9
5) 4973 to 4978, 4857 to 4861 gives 0.9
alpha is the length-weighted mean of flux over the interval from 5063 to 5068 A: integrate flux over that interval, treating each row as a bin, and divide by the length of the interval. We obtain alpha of 18.7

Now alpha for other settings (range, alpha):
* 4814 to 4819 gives 14.4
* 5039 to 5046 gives 8.9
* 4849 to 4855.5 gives 15.9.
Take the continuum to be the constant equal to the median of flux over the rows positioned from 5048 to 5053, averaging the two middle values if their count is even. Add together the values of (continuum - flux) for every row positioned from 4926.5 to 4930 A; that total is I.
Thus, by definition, 54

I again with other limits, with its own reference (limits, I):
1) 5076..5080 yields -33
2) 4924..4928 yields 34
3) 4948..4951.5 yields 57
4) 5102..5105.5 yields -35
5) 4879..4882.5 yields 27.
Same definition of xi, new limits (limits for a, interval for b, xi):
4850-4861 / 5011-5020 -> 12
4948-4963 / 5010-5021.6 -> 11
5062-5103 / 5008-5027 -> 24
